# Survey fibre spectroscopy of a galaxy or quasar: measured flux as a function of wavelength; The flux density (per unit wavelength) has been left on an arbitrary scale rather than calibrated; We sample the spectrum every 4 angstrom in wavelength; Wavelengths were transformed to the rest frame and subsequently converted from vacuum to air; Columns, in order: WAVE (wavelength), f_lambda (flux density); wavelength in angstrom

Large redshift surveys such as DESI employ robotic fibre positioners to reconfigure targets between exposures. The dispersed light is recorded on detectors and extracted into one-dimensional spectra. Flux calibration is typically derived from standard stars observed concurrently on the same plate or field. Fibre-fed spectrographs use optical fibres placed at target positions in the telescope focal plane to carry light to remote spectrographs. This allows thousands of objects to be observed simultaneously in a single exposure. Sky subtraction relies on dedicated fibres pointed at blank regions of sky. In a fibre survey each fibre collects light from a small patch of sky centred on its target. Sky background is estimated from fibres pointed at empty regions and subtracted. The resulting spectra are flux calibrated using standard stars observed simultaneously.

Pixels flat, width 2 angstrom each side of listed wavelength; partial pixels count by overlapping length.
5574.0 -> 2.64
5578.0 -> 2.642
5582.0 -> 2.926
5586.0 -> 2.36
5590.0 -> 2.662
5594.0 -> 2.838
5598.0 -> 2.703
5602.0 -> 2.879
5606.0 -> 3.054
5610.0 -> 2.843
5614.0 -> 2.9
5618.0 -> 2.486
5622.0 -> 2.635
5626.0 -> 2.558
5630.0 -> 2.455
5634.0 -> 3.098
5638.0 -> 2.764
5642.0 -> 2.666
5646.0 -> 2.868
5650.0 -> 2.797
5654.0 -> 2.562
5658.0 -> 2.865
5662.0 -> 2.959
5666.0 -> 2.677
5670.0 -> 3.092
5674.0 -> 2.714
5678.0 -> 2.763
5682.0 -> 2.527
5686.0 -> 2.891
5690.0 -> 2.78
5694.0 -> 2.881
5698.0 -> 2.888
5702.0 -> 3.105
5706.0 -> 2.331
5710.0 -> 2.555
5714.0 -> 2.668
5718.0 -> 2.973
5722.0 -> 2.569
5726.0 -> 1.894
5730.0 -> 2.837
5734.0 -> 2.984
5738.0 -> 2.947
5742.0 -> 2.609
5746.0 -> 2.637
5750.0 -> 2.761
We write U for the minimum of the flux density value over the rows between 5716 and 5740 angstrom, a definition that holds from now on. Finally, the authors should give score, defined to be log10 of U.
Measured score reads 0.277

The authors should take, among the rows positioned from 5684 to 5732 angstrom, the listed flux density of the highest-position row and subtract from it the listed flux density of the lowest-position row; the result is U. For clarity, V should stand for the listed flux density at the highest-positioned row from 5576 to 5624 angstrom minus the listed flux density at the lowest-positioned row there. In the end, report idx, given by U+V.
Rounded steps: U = -0.05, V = 0.0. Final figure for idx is -0.1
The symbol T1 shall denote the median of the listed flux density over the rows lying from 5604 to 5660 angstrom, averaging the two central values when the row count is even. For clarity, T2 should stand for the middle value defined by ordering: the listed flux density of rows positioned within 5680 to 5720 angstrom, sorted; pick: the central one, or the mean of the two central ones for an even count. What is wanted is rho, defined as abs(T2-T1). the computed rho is 0.05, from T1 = 2.78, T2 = 2.83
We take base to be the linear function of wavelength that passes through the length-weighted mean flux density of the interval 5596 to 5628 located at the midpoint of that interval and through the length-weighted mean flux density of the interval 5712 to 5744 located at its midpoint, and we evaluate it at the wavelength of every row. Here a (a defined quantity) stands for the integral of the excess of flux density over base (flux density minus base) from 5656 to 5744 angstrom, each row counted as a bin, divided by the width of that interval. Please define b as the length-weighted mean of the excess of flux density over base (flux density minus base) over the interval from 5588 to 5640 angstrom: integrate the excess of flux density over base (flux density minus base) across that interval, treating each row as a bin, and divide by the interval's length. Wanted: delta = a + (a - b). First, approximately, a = 0.05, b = 0.00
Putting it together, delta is 0.092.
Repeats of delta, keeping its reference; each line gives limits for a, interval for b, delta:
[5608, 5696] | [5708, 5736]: 0.110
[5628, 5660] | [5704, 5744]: 0.095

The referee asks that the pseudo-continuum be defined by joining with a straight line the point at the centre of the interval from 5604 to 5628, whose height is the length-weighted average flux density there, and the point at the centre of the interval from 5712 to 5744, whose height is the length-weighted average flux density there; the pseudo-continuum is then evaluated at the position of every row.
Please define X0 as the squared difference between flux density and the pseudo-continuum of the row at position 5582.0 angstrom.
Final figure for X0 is 0.026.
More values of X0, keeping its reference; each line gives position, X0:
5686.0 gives 0.034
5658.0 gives 0.020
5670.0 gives 0.141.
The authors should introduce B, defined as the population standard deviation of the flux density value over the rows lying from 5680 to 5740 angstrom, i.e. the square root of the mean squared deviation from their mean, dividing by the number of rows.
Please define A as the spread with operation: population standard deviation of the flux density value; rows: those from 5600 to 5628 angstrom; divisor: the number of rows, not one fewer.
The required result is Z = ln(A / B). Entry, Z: -0.4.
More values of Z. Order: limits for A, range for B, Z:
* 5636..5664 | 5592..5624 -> -0.3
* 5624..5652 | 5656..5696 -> 0.3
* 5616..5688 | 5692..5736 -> -0.6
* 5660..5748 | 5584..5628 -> 0.3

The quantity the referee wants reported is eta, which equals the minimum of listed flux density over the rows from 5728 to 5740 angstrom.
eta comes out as 2.837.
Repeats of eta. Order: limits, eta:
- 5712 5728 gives 1.894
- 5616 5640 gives 2.455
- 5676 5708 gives 2.331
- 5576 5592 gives 2.36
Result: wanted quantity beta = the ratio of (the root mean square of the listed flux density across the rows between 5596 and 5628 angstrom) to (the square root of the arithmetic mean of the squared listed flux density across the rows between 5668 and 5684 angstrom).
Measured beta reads 0.99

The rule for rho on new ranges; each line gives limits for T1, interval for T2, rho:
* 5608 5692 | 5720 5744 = 0.04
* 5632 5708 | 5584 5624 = 0.03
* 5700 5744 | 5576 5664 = 0.11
